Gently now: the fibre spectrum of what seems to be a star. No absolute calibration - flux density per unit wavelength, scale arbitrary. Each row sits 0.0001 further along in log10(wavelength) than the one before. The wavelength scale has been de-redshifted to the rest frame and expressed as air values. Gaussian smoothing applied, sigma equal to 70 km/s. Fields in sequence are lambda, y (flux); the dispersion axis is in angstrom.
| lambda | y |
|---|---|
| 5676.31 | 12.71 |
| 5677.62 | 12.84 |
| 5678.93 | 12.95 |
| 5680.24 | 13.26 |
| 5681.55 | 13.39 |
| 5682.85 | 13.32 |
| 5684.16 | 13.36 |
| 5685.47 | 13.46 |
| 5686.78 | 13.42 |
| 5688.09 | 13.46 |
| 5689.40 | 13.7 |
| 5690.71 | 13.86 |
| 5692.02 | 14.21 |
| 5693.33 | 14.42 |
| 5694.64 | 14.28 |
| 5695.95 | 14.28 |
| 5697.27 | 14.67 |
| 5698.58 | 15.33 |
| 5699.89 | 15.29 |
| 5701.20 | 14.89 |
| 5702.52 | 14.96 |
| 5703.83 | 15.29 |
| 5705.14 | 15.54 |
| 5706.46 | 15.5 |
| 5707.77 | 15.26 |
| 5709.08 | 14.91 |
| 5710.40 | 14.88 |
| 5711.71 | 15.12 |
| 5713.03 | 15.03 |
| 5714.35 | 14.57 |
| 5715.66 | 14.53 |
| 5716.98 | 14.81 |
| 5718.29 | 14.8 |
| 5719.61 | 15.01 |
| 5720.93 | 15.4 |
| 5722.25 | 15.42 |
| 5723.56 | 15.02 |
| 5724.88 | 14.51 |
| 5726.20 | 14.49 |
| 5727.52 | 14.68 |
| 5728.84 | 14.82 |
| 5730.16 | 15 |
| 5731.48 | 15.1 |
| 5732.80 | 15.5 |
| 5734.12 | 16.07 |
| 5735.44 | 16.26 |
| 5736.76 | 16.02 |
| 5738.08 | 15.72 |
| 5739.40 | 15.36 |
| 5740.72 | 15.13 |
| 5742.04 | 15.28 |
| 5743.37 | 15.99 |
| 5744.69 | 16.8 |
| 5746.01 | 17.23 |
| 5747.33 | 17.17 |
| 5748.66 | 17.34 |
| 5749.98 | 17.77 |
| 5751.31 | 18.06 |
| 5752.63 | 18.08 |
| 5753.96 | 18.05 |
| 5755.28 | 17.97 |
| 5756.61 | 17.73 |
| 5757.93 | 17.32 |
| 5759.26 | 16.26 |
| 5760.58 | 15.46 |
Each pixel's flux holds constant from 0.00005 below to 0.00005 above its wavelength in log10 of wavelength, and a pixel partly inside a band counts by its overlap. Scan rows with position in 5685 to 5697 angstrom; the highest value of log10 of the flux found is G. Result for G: 1.16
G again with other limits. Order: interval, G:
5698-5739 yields 1.21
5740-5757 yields 1.26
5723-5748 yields 1.24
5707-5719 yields 1.18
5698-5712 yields 1.19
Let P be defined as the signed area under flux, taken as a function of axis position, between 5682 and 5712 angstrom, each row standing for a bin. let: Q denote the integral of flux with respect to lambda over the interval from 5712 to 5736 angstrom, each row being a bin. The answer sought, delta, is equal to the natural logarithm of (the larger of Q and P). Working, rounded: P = 435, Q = 361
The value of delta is 6.07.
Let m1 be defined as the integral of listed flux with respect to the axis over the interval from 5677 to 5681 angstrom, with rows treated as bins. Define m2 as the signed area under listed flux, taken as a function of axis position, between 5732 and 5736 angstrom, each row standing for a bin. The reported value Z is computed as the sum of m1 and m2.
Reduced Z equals 116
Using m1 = 52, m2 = 63.6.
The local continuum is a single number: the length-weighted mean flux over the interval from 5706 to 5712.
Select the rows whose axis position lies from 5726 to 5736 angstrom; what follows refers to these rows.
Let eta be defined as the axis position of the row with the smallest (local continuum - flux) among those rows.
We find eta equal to 5735.44 angstrom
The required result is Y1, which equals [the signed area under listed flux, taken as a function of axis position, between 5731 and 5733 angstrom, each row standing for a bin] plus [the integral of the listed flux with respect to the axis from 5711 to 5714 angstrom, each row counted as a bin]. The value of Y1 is 76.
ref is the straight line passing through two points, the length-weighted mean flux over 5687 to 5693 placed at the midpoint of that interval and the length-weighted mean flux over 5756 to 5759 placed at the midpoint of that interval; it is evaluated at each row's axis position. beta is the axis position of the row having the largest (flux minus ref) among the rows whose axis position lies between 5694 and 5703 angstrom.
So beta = 5698.58 angstrom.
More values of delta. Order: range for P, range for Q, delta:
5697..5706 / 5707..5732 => 5.92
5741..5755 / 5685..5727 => 6.43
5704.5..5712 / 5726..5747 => 5.79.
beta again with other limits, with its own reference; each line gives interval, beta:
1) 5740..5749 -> 5746.01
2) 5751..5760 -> 5751.31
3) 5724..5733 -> 5732.80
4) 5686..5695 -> 5693.33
